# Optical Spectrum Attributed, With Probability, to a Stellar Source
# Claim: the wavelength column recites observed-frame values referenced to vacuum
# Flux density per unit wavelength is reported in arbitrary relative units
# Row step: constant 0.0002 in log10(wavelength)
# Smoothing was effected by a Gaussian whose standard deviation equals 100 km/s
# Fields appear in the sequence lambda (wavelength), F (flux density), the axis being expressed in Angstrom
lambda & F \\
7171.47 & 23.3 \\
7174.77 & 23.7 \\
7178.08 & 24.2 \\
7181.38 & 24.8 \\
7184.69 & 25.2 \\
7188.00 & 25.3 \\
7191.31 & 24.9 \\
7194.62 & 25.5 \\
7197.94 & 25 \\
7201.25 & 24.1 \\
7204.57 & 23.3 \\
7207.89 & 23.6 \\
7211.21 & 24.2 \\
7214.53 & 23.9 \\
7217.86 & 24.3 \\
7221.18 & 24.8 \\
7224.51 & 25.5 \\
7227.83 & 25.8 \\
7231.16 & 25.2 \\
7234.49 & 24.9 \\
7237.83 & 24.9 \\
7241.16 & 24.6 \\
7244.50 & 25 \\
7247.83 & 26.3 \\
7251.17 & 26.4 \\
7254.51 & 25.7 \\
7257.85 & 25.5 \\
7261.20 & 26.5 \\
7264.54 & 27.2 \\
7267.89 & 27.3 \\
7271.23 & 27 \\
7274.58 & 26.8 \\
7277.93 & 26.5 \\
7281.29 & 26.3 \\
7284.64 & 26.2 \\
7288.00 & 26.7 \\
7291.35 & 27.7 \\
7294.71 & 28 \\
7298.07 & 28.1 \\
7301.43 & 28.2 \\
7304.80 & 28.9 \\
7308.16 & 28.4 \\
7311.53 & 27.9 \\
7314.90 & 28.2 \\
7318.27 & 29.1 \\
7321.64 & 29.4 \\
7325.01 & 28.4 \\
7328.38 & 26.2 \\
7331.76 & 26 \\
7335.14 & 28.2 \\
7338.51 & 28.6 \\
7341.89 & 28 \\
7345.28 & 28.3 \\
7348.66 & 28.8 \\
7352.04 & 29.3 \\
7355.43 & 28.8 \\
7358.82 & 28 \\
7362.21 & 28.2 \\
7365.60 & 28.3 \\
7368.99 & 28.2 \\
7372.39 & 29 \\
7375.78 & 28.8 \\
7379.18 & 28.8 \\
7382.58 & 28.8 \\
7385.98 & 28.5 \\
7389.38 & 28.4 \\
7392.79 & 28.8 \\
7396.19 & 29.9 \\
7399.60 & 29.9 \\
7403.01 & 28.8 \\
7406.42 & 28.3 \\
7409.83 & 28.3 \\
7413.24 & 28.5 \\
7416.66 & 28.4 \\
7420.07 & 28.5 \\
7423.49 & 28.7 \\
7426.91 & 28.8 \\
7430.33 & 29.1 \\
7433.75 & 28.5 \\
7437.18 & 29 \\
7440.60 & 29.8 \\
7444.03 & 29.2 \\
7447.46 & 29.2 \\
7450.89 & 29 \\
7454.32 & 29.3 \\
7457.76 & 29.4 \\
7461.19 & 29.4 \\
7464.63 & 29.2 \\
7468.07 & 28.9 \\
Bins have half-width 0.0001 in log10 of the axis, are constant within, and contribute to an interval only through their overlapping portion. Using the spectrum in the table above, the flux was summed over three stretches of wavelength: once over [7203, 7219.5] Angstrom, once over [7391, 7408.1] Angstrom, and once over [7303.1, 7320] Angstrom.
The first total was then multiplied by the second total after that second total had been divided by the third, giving 122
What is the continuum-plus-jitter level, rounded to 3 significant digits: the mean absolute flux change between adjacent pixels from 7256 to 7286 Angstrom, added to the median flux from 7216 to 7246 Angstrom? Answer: 25.3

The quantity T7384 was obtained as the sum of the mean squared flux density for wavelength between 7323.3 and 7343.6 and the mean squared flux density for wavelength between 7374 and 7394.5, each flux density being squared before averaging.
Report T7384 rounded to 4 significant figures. 1584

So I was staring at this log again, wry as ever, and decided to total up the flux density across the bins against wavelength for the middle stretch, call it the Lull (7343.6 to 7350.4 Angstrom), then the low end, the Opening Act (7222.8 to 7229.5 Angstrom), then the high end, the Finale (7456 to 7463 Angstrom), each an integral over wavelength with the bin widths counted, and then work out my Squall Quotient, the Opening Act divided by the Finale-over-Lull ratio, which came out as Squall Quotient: 163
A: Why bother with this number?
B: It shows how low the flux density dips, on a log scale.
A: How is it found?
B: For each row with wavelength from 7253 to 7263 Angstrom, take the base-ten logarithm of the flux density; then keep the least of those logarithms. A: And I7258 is 1.41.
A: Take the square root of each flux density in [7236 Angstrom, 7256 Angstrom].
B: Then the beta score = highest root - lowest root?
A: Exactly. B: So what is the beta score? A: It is 0.18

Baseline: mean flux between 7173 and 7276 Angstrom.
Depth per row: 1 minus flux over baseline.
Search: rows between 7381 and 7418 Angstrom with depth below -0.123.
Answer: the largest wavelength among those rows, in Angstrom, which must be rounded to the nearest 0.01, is 7416.66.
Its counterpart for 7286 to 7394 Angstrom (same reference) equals 7392.79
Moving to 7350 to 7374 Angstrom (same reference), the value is 7372.39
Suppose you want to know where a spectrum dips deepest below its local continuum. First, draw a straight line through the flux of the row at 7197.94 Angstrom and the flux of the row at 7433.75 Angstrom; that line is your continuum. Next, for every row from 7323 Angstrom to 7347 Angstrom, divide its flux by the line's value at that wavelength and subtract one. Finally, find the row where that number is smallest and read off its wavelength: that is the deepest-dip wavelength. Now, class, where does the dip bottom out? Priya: 7331.76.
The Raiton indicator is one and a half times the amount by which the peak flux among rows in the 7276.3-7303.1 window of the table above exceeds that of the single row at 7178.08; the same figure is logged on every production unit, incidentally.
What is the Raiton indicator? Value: 6.0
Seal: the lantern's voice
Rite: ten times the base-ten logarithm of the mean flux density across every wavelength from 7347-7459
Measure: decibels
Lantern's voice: 14.60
